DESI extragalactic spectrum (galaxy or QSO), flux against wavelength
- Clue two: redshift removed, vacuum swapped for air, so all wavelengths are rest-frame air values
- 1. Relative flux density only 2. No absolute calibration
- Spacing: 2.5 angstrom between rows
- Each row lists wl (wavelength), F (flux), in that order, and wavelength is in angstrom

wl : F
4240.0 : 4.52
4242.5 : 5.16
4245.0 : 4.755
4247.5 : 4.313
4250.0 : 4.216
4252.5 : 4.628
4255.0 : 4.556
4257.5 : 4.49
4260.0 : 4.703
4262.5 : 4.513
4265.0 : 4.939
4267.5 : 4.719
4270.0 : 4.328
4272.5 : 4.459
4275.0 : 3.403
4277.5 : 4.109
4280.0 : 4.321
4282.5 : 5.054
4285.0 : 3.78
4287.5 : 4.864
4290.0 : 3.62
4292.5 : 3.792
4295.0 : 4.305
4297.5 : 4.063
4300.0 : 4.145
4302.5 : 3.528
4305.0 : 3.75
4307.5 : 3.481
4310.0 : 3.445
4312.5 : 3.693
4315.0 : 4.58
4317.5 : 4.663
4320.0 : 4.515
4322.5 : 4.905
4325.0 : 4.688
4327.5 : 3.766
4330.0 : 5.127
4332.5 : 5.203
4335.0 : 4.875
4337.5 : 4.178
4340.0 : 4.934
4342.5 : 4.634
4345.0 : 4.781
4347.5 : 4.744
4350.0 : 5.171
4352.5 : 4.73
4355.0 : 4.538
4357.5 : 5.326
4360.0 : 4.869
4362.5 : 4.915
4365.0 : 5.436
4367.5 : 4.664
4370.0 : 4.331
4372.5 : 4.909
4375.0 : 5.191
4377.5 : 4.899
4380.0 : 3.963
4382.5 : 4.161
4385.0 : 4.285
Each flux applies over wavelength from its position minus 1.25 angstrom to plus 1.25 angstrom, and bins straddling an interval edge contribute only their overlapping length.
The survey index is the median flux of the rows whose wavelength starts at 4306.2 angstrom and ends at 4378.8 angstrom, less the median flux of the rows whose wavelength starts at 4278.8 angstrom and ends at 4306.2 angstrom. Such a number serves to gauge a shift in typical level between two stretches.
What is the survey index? 0.7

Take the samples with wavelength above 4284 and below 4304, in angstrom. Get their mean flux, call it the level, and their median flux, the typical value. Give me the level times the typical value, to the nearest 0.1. 15.8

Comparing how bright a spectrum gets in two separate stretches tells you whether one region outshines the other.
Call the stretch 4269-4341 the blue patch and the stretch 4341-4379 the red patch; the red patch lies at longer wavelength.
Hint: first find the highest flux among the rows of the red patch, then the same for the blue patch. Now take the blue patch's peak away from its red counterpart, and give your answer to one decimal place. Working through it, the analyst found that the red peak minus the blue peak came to 0.2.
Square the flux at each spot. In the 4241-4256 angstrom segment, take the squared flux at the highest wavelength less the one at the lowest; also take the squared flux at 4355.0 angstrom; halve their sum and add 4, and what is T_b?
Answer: 11.4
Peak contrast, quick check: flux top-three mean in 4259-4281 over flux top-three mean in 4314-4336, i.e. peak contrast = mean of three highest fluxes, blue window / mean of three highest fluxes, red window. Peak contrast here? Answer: 0.94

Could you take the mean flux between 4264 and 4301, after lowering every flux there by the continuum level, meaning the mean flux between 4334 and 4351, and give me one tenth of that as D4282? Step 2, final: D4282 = -0.050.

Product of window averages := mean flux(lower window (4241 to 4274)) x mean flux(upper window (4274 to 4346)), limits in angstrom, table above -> 19.7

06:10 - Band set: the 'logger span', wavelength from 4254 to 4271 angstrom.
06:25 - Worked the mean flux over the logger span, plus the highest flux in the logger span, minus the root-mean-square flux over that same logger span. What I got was 4.94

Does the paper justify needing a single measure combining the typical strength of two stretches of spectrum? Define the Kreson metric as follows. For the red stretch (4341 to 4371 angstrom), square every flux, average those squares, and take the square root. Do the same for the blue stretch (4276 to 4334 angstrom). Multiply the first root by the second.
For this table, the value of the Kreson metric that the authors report 20.7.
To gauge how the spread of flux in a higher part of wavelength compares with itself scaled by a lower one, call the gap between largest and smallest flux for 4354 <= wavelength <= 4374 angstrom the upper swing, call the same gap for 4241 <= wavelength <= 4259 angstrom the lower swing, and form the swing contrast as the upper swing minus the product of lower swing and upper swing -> 0.1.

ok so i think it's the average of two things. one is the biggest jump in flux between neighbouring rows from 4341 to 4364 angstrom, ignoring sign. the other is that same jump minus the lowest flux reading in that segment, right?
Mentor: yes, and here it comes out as -1.5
